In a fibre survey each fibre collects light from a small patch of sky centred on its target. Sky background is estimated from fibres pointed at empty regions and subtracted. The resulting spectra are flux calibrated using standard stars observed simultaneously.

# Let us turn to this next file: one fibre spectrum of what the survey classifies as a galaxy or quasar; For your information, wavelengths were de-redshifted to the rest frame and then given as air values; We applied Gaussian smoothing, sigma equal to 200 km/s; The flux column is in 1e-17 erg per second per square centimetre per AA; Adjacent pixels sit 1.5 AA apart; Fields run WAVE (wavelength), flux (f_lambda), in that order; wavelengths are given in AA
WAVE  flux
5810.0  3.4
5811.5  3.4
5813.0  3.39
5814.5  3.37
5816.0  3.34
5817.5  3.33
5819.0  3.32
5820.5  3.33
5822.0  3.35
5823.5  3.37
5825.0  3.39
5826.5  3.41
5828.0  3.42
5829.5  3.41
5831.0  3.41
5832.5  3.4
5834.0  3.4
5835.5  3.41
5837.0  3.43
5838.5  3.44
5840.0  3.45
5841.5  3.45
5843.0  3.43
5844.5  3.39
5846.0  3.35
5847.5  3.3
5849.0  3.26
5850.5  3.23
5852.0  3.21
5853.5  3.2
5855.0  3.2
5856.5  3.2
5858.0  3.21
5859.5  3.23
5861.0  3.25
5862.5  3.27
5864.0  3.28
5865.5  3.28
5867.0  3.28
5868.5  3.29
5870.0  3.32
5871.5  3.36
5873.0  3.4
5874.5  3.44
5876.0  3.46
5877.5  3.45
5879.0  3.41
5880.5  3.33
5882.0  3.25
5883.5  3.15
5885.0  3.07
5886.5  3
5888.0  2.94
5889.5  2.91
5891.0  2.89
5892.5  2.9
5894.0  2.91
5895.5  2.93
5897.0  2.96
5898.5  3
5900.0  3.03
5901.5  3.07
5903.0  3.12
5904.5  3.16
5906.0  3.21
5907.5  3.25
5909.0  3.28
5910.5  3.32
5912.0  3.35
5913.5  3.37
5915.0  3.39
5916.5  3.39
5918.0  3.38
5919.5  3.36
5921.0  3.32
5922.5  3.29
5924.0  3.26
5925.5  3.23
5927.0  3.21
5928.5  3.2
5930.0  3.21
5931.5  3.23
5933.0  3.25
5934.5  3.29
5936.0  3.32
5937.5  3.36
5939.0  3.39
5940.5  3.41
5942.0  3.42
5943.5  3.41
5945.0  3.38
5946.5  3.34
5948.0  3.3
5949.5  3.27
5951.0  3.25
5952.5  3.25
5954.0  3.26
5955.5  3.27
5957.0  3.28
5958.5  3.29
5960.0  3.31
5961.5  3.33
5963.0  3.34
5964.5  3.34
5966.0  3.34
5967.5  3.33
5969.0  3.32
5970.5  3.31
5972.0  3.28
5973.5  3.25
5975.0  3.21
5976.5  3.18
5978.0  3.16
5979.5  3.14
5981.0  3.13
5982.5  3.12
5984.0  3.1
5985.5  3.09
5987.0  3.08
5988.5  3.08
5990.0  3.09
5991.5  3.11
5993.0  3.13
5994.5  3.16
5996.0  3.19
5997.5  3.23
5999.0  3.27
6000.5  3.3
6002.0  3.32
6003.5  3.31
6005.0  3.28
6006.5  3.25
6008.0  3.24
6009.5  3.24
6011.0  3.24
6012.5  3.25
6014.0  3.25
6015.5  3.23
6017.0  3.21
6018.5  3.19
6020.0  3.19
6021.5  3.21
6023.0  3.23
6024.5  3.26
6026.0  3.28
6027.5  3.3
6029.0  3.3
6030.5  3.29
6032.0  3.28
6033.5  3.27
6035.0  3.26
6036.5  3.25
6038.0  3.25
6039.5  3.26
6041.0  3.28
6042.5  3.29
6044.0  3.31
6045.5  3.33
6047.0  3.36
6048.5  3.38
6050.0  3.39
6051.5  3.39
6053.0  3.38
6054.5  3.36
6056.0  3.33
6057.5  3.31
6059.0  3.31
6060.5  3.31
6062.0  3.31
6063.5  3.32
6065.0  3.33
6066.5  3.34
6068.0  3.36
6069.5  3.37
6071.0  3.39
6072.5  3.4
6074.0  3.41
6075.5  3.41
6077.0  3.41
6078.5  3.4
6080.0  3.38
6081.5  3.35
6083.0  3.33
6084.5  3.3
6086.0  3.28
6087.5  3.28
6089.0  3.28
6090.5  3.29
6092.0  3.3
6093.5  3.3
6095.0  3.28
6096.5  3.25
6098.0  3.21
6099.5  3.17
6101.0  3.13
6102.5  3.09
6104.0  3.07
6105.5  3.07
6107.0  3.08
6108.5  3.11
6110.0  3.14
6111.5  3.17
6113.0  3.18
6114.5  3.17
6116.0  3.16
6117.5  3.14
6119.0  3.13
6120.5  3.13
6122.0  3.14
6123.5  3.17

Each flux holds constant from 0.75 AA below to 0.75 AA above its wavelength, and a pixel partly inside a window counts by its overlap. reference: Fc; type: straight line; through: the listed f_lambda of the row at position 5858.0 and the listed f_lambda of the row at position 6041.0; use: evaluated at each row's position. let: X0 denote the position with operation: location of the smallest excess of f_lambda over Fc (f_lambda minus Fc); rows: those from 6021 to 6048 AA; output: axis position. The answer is 6021.5 AA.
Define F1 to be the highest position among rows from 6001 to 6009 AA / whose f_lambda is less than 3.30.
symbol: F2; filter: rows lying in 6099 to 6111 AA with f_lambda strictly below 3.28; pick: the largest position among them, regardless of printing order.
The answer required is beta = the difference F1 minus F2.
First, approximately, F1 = 6008.0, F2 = 6110.0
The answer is -102.0 AA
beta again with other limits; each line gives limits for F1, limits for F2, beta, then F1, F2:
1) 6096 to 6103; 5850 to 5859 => 244.5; 6102.5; 5858.0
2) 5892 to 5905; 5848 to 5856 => 49.5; 5904.5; 5855.0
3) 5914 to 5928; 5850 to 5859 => 69.0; 5927.0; 5858.0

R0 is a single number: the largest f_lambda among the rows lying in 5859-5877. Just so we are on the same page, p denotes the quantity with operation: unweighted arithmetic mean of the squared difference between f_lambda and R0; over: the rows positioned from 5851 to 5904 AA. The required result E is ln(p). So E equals -2.21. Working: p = 0.11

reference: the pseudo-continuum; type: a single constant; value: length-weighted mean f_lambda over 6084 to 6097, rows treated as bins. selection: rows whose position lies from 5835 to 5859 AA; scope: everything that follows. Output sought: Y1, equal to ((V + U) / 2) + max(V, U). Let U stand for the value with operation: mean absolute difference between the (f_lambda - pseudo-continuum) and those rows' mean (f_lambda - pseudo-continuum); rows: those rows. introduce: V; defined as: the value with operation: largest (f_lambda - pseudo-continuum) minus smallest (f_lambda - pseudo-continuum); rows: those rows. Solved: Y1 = 0.42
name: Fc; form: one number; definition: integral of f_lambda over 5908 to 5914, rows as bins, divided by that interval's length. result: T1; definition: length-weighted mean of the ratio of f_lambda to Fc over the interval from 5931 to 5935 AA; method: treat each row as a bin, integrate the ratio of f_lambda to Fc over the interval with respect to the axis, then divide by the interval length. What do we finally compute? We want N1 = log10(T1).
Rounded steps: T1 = 0.98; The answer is -0.009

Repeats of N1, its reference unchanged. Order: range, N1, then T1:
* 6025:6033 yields -0.005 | 0.99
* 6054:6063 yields -0.001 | 1.00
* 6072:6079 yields 0.011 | 1.02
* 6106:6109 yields -0.032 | 0.93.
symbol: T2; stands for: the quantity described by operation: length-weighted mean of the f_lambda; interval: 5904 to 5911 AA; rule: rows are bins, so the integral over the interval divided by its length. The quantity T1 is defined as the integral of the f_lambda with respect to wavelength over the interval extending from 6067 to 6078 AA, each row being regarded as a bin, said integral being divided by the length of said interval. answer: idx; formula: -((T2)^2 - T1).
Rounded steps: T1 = 3.39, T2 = 3.24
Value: -7.1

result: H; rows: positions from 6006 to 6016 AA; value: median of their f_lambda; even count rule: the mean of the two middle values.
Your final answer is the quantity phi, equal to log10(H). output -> 0.511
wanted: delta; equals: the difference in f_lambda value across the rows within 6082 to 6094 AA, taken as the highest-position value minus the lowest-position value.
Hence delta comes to -0.03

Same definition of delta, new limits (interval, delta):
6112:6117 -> -0.02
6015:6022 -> -0.02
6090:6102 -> -0.16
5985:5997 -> 0.10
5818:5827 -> 0.09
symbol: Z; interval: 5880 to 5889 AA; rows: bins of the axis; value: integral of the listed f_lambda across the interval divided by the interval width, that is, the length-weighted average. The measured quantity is 3.11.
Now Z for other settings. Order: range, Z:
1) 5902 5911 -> 3.22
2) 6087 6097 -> 3.28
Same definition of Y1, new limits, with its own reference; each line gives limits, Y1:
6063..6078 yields 0.15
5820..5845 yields 0.19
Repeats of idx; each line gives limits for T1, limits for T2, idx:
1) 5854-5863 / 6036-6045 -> -7.5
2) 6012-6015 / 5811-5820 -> -8.0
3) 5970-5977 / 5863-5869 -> -7.5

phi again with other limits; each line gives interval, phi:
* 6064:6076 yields 0.529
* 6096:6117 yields 0.498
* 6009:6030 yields 0.511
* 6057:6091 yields 0.522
